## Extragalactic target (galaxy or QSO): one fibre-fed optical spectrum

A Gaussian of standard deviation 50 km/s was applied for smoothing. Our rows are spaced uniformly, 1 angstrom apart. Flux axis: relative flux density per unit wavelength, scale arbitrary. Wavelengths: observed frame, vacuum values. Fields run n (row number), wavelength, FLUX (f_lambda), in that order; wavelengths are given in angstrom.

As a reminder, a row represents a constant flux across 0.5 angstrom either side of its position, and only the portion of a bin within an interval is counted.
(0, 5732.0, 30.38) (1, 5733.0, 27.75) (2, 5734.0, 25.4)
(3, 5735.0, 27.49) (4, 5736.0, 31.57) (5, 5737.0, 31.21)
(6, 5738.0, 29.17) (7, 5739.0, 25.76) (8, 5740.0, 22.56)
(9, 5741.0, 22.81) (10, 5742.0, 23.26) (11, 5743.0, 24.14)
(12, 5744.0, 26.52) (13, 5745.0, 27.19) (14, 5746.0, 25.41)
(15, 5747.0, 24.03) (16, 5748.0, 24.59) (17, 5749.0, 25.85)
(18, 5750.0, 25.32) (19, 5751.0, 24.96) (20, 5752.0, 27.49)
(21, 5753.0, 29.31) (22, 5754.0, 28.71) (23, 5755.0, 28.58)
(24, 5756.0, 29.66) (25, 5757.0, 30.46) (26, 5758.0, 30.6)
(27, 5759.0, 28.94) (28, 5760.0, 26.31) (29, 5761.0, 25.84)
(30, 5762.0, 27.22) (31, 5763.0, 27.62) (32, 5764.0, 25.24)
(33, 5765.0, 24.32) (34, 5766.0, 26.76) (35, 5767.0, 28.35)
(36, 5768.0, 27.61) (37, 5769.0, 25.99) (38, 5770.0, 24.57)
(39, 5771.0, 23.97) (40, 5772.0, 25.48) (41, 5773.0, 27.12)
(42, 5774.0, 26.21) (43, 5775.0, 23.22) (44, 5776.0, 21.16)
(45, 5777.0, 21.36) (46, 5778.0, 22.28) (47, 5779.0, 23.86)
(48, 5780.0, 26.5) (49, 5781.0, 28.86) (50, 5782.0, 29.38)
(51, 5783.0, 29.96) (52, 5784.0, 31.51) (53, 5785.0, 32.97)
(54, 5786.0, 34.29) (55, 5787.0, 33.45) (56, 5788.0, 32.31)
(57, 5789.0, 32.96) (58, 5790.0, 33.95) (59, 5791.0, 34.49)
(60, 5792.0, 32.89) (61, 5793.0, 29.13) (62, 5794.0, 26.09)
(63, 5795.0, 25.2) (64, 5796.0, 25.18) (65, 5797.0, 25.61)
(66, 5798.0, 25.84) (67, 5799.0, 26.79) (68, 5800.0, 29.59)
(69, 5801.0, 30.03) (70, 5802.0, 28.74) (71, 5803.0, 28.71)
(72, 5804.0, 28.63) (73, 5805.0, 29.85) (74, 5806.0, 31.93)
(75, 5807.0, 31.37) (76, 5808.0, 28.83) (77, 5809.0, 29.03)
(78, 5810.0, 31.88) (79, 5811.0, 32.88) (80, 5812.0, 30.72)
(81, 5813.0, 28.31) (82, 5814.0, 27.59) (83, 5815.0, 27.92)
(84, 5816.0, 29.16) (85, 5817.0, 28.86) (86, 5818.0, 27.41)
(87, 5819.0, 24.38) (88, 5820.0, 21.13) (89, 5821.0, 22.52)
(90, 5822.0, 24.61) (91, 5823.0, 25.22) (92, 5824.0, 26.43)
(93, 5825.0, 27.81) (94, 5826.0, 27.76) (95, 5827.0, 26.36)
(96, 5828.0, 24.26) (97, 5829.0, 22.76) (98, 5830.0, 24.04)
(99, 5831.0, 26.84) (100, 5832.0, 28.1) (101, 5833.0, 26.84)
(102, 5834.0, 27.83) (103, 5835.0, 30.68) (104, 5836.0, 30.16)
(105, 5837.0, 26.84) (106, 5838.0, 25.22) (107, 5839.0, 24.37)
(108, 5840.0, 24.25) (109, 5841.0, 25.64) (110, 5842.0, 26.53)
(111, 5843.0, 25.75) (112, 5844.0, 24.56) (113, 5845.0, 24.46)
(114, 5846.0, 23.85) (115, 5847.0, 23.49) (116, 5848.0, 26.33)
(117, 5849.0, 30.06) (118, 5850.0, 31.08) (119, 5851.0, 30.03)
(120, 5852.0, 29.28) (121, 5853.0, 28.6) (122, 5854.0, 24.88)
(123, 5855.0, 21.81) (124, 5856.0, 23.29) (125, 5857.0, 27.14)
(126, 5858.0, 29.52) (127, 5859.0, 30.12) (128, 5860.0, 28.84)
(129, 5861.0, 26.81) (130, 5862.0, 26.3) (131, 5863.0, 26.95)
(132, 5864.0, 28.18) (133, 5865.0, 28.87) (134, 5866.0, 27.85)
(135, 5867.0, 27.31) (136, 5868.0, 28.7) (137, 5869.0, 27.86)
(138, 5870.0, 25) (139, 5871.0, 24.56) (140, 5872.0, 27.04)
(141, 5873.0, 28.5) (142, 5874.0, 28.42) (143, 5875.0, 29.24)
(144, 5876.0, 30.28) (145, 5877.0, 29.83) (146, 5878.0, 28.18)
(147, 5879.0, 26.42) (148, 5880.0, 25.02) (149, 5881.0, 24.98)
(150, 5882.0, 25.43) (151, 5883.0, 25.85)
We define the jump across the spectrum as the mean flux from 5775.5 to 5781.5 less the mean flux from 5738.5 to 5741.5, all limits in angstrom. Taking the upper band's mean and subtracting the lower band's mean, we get 0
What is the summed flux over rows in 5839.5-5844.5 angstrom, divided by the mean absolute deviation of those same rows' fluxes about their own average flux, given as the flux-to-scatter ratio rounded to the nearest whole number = 168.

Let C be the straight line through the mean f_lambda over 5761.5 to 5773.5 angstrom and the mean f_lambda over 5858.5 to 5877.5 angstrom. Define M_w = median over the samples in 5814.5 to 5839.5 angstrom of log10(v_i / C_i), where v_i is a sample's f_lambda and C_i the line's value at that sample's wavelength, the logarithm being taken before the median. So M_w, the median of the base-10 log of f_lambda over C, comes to -0.01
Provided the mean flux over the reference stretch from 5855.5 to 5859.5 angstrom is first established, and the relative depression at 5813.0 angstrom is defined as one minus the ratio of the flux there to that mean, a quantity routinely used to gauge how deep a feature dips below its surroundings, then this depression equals -0.03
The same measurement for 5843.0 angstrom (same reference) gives 0.06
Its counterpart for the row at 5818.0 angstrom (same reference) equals 0.00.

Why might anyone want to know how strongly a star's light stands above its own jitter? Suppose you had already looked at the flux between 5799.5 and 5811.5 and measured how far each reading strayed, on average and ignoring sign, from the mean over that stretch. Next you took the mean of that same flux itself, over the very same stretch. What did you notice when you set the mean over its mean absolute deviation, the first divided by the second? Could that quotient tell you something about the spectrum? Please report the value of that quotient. 24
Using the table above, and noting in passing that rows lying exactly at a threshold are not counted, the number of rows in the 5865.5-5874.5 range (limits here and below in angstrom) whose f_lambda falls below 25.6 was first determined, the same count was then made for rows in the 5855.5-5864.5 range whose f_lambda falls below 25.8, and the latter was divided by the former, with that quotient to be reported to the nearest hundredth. 0.50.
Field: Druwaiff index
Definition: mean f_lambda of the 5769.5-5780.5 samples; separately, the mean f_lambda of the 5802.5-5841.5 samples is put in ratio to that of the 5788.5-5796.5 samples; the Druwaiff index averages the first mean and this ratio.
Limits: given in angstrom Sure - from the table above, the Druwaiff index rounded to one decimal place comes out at 12.5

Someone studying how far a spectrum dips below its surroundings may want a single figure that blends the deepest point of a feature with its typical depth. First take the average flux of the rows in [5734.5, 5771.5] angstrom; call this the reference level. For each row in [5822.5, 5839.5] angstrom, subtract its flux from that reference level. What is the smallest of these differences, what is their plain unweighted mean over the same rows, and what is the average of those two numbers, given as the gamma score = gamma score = -1.9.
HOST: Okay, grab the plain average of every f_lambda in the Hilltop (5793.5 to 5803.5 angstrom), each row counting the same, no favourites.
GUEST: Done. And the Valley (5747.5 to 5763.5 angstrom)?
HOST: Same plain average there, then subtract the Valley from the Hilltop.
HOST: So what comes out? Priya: 0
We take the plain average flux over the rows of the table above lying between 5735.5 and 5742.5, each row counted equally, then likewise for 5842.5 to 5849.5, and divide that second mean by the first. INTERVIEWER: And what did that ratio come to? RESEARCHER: 0.96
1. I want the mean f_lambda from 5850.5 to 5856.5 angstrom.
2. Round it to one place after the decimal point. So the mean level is 26.3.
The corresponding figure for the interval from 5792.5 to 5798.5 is 26.2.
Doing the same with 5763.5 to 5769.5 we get 26.4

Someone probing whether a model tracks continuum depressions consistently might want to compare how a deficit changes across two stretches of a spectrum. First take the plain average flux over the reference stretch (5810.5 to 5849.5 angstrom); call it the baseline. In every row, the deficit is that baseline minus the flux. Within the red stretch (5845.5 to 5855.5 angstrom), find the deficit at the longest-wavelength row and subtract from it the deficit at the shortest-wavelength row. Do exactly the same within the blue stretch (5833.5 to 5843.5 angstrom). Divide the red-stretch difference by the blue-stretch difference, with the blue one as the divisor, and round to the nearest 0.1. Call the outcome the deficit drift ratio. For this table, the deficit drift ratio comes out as 1.0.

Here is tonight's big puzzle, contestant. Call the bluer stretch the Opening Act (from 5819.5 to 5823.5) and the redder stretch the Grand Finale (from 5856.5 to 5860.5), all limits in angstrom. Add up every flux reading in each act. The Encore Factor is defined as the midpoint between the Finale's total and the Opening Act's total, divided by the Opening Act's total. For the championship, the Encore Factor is 1.12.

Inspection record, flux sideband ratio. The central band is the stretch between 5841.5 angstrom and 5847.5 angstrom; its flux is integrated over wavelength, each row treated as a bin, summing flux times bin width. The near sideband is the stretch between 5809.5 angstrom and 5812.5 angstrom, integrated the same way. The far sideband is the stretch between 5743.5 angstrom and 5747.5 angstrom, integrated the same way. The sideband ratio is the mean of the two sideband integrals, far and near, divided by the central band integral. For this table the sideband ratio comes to 0.7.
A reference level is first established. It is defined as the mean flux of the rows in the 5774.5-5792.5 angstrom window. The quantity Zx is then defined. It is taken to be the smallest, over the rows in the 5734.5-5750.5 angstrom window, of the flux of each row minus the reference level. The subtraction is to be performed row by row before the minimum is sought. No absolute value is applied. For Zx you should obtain -6.6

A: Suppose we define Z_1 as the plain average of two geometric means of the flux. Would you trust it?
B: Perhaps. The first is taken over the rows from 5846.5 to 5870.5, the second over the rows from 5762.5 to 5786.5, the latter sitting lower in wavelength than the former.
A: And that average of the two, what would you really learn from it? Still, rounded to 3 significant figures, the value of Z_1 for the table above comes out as 26.9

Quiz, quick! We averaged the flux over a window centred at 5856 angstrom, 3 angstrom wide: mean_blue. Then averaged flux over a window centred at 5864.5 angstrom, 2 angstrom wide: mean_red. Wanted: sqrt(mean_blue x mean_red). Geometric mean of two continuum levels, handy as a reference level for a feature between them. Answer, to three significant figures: 26.2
